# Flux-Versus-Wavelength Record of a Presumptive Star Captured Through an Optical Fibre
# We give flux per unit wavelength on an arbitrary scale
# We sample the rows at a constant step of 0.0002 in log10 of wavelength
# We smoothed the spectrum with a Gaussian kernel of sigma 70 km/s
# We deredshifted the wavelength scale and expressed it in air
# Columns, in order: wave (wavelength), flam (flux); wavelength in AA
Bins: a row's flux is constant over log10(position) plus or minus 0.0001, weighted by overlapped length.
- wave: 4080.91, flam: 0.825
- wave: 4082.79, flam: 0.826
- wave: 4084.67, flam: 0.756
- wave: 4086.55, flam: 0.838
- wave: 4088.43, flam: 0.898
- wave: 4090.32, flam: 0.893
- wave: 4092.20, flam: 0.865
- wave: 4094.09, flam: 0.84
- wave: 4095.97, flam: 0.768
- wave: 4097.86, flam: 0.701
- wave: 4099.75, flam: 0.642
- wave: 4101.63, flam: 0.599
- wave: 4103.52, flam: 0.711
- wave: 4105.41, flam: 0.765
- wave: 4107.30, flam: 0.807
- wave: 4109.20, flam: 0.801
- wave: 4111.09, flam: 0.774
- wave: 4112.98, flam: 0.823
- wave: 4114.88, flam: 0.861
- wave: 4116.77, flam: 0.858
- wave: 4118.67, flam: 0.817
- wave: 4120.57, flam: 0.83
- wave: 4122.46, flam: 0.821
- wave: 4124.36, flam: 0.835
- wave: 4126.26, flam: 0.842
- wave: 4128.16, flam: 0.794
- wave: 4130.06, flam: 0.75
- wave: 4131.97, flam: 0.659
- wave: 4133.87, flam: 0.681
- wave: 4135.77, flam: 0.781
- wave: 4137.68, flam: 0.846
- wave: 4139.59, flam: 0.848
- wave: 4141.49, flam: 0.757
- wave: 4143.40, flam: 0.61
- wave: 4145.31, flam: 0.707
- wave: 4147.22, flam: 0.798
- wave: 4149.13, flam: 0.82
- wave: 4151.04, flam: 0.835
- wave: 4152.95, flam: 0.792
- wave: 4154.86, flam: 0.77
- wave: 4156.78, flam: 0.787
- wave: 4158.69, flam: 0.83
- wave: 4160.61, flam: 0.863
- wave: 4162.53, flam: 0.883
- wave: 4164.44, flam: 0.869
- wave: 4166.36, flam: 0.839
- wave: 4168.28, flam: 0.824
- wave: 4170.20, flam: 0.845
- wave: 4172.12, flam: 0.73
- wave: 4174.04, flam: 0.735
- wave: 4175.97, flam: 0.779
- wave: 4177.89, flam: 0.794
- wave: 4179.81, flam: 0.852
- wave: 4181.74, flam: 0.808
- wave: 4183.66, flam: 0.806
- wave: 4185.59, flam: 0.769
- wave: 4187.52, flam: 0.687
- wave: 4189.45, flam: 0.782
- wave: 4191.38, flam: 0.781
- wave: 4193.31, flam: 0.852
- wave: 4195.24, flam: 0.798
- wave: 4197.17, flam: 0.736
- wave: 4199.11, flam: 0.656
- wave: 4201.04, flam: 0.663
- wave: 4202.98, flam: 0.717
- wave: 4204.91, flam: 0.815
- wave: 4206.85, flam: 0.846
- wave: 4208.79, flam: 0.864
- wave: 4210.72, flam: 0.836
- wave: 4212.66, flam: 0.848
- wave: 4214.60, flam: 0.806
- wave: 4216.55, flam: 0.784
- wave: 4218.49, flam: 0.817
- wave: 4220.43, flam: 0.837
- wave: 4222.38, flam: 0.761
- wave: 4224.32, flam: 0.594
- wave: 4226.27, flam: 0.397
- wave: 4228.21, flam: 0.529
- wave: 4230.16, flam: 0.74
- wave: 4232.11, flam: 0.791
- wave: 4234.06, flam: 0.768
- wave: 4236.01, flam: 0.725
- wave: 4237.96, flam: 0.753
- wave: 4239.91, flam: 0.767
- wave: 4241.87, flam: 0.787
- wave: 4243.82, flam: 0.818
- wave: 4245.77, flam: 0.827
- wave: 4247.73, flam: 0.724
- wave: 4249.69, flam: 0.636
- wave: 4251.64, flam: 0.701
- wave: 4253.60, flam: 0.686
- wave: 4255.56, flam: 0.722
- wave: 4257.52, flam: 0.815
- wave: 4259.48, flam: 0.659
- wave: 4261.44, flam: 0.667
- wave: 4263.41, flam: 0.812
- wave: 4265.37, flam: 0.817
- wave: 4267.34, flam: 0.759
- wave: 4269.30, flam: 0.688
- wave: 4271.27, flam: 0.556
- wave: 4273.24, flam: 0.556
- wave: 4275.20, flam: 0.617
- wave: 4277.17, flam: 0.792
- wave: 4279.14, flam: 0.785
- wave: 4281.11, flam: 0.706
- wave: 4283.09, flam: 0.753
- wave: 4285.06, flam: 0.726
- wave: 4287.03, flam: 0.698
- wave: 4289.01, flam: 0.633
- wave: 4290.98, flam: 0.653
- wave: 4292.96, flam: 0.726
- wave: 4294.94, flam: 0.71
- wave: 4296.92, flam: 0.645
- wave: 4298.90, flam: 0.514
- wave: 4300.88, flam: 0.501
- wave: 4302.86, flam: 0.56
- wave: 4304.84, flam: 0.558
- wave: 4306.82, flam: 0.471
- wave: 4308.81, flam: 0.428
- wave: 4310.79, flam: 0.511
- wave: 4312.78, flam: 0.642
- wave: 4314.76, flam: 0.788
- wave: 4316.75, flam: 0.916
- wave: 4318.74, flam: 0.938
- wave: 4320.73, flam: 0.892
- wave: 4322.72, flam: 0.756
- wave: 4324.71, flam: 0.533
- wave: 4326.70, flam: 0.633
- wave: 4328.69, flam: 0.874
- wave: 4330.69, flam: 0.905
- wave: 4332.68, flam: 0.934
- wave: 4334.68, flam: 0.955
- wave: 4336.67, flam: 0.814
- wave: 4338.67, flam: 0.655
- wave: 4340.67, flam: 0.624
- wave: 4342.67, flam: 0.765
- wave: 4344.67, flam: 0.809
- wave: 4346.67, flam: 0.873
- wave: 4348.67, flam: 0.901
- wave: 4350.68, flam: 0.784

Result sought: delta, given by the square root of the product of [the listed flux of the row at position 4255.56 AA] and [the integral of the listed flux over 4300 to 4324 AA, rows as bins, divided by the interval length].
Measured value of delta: 0.69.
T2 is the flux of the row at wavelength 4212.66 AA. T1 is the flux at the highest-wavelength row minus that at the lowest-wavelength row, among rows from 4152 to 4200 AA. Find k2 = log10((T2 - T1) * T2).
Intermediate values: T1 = -0.1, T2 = 0.848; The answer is -0.08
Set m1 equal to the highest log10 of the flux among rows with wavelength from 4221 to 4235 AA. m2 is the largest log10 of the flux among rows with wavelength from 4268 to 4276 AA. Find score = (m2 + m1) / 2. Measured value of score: -0.13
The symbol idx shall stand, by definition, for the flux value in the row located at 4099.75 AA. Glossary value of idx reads 0.642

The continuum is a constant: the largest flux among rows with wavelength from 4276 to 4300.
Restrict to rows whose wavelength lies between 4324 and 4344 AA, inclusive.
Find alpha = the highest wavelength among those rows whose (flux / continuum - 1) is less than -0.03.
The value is 4342.67 AA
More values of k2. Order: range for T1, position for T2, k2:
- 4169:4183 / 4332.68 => -0.04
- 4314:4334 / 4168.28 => -0.25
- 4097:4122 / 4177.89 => -0.28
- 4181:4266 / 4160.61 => -0.13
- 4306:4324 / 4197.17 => -0.48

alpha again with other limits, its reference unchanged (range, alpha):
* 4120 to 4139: 4133.87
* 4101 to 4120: 4105.41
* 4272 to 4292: 4290.98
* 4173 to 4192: 4187.52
